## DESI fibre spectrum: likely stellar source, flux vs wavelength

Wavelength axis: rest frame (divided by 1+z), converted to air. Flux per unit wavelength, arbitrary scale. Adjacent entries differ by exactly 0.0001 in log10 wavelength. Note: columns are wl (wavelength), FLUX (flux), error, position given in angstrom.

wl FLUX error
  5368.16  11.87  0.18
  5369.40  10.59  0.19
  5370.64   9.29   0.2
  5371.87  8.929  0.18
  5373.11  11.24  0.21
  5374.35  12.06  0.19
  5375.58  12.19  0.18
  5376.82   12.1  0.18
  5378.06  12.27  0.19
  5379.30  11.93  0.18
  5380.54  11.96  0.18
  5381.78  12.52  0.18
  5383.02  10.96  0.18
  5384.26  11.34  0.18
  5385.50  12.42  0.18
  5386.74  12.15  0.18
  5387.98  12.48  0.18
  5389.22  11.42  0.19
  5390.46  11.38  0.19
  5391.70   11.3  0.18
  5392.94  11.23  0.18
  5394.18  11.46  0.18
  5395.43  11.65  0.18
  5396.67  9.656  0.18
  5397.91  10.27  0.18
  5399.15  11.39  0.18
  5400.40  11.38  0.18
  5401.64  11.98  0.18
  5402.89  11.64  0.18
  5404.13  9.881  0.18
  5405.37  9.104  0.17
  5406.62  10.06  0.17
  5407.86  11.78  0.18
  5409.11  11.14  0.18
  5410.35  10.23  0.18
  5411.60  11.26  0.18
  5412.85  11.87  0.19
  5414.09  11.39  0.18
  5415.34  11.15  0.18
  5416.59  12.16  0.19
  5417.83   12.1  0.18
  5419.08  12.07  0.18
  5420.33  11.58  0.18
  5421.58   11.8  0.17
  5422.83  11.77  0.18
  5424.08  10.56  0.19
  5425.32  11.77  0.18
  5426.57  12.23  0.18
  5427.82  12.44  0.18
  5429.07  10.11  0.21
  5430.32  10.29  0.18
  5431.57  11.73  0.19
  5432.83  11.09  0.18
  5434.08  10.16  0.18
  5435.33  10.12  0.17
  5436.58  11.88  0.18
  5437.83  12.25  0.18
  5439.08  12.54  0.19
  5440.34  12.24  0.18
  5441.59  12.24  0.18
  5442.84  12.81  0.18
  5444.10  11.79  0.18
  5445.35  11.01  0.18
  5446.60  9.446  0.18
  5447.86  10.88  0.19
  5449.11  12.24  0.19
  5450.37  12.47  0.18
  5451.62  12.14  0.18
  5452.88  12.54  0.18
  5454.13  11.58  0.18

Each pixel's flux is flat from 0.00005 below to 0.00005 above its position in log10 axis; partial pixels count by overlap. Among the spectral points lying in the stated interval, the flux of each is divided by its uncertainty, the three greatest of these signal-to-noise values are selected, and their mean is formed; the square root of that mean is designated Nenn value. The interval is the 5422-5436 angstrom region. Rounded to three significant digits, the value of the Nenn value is 8.21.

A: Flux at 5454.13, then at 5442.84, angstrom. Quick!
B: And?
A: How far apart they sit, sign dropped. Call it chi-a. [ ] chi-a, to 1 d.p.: 1.2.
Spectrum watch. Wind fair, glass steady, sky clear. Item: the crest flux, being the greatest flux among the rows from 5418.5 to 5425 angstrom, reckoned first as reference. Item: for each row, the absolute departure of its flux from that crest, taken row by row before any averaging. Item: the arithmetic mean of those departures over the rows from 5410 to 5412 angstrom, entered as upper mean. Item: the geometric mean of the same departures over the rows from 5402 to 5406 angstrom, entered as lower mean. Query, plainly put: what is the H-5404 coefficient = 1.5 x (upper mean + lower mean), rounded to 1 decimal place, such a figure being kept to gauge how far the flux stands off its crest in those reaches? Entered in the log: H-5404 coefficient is 4.1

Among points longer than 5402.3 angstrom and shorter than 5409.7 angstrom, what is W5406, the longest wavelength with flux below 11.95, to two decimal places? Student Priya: 5409.11 angstrom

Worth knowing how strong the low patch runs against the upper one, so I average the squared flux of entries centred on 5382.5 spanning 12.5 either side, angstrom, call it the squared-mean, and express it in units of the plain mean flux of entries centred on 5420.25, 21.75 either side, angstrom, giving 11.8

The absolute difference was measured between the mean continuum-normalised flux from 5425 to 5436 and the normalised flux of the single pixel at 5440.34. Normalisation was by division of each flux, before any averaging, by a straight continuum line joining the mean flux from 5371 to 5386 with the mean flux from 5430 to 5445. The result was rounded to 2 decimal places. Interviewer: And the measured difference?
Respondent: 0.10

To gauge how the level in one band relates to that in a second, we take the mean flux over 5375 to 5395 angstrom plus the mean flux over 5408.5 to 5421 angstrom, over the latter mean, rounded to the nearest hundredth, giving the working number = 2.03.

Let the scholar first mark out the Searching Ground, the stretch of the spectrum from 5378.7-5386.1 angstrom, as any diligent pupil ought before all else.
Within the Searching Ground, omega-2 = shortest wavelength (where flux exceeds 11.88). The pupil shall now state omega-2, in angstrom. 5379.30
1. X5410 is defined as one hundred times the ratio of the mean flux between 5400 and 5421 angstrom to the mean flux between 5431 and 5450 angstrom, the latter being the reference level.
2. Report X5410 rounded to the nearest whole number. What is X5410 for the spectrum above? 98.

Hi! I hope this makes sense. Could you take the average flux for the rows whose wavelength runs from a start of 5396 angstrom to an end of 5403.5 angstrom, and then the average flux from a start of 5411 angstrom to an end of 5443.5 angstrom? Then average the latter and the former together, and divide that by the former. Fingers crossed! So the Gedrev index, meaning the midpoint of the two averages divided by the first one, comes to 1.025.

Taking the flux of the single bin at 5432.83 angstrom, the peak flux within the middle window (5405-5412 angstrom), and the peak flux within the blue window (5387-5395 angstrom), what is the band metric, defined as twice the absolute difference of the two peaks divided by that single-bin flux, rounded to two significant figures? 0.13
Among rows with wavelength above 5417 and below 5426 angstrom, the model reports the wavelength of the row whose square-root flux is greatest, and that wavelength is 5417.83 angstrom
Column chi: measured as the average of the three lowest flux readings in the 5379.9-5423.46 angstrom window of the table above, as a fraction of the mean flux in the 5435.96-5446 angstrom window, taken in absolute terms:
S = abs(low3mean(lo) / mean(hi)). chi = 0.79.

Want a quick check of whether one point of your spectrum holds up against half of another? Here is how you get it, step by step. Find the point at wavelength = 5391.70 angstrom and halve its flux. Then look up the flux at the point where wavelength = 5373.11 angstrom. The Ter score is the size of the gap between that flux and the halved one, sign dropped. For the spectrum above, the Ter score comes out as 5.6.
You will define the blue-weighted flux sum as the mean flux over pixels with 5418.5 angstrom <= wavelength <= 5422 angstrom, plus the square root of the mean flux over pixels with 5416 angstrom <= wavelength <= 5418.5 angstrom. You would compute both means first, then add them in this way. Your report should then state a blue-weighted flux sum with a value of 15.3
